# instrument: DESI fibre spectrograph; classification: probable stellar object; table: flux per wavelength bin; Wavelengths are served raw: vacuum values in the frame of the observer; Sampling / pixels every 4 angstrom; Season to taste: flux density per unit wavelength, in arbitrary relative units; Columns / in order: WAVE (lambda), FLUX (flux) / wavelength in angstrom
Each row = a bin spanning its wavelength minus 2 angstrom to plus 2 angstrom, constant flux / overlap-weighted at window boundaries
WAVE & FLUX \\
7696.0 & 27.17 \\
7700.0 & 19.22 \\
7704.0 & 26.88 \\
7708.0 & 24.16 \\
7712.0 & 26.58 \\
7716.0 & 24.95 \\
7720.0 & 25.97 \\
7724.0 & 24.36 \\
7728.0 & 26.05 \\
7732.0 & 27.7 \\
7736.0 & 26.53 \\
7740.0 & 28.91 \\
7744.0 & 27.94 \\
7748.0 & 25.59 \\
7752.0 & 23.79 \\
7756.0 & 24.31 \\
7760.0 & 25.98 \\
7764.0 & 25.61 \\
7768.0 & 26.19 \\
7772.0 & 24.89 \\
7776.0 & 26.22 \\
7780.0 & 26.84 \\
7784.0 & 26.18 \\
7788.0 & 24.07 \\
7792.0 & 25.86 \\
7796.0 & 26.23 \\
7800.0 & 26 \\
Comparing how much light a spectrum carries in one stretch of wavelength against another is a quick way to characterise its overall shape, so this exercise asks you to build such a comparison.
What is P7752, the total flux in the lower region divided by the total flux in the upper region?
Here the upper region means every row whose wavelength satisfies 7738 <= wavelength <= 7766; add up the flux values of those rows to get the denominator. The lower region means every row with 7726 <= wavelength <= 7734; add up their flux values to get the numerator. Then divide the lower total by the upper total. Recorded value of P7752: 0.30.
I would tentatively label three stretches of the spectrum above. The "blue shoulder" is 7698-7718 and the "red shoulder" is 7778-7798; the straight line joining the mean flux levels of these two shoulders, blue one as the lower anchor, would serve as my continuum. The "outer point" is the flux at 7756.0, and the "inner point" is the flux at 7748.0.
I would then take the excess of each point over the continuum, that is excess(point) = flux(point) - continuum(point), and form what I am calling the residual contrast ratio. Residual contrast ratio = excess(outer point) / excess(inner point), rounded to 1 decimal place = -1.9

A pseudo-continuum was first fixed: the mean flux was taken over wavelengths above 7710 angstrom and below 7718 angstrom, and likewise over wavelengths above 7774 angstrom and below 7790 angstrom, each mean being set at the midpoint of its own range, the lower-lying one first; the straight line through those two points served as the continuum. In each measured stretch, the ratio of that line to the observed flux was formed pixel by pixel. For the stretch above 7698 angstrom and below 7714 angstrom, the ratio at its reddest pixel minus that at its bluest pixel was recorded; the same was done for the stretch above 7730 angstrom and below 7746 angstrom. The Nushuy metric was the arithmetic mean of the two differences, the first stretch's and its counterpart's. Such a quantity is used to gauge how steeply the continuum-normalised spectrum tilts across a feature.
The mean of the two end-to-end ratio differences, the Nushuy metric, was -0.19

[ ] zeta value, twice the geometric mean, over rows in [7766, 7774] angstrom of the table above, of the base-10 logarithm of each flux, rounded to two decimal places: 2.81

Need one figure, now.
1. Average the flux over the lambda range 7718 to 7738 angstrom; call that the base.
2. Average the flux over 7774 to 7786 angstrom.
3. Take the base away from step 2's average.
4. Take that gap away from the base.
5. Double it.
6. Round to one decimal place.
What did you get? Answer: 51.7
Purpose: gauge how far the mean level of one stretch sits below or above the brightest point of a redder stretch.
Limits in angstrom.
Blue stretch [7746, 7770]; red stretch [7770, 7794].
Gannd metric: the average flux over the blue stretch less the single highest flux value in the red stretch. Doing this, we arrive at -1.6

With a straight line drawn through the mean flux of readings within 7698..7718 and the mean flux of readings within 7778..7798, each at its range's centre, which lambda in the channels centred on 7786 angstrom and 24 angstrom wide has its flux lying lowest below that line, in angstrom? 7788.0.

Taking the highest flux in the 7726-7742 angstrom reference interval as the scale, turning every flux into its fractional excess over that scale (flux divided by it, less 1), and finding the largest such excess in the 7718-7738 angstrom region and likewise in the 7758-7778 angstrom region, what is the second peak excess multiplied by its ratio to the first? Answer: -0.21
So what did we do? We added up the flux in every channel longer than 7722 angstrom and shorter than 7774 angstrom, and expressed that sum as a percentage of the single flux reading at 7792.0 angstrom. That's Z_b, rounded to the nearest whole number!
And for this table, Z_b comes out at 1306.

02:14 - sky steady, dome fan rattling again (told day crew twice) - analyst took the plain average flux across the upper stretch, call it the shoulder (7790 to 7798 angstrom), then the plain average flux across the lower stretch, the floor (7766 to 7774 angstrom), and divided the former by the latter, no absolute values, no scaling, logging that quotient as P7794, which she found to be 1.02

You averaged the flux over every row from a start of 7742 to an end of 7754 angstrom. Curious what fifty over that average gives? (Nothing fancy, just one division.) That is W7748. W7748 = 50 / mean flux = 1.94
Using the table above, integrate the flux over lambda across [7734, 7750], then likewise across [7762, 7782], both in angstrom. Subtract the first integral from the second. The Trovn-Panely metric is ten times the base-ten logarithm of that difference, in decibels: 19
